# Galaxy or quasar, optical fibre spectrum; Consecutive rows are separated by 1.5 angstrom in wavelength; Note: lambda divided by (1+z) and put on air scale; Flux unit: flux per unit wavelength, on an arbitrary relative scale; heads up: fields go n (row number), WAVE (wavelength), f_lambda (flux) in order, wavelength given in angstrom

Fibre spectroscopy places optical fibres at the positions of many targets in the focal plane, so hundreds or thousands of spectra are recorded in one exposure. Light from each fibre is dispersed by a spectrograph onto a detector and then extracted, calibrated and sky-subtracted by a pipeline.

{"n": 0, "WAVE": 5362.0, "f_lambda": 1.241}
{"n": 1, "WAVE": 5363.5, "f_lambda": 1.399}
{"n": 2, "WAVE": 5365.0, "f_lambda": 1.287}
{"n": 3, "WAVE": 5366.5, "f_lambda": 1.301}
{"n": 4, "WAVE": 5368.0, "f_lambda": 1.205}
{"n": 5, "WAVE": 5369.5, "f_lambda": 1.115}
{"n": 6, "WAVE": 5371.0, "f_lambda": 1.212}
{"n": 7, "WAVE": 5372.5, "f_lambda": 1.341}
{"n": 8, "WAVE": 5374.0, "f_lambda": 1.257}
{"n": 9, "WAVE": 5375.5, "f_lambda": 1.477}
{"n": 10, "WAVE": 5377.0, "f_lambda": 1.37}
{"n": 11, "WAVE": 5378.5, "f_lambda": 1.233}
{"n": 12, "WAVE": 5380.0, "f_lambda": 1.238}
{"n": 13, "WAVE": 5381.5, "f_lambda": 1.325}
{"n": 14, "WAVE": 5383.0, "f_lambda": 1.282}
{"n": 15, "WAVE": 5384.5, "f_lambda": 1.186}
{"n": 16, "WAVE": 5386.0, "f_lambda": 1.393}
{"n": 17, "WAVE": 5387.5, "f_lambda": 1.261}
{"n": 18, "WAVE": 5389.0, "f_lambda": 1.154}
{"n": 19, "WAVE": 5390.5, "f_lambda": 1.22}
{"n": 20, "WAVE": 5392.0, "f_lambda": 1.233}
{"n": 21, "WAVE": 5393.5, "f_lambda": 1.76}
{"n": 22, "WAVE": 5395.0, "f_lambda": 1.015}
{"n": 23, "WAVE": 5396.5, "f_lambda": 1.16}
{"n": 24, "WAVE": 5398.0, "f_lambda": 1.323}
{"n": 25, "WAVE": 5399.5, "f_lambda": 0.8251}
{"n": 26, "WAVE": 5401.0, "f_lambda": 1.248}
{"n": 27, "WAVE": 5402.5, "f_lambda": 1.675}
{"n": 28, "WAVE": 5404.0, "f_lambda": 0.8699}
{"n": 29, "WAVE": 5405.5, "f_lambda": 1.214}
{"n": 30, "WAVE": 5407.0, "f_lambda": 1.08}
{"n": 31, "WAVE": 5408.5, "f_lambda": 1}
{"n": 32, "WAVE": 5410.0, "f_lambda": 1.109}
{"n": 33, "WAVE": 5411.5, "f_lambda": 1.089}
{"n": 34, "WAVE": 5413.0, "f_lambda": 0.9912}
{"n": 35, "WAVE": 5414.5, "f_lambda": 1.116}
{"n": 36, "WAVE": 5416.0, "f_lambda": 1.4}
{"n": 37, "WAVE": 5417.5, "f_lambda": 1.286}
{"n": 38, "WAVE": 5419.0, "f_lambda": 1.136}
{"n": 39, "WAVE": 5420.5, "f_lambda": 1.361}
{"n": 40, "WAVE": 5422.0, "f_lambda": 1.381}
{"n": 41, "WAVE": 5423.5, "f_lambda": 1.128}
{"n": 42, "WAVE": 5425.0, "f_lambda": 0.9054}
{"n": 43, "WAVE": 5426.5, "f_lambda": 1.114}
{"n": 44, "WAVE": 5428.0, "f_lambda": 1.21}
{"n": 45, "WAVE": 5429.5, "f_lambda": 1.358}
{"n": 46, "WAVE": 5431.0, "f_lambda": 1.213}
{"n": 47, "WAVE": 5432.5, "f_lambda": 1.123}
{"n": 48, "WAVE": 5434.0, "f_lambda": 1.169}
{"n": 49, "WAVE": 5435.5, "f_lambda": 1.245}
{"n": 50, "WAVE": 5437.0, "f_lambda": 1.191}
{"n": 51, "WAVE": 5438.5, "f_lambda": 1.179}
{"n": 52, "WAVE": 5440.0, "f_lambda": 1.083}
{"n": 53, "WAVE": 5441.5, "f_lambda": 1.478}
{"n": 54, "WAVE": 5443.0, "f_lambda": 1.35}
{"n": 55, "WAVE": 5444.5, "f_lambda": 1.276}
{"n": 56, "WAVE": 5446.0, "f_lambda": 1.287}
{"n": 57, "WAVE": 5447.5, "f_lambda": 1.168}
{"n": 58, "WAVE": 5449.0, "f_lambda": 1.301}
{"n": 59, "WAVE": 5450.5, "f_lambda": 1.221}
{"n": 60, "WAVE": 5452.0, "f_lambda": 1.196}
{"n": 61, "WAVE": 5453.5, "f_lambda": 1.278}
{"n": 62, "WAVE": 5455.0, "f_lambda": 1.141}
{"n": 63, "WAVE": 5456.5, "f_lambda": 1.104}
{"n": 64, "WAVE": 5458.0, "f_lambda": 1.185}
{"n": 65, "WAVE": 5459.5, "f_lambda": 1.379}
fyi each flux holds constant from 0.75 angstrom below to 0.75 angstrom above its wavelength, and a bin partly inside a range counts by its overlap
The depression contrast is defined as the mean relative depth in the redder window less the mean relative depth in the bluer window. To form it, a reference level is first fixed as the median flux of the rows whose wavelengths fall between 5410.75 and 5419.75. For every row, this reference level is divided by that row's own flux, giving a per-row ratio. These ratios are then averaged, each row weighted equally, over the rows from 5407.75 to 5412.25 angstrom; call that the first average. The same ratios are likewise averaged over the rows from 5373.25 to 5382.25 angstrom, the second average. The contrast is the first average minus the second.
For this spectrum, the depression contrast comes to 0.20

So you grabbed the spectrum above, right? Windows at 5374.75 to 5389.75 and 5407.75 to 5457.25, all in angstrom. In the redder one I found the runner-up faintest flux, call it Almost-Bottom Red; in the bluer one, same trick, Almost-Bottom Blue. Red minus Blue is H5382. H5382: -0.19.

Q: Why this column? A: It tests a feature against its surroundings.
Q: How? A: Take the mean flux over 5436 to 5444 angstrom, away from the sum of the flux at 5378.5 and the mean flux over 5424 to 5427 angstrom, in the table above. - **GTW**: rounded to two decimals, 0.99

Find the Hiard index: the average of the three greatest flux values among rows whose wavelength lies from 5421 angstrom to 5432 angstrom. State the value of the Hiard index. 1.32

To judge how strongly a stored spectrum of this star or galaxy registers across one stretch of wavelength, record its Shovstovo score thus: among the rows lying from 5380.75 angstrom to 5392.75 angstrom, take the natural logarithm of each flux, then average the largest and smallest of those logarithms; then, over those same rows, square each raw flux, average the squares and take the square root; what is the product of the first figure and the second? 0.30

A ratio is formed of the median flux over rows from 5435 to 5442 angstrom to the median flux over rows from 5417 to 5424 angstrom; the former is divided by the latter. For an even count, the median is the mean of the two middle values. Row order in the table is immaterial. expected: 0.93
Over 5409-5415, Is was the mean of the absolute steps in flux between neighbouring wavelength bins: 0.081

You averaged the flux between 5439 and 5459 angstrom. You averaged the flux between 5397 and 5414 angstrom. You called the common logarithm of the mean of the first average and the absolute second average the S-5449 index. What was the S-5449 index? 0.073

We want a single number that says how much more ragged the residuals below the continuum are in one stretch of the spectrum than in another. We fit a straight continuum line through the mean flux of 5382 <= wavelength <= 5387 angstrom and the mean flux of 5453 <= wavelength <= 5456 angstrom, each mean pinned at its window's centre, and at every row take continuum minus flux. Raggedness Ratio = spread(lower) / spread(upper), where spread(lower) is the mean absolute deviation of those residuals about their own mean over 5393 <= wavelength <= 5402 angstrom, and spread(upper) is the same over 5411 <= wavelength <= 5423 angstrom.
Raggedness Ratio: 1.59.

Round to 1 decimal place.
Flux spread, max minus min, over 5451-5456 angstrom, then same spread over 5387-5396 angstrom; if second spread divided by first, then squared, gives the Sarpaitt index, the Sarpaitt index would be 29.6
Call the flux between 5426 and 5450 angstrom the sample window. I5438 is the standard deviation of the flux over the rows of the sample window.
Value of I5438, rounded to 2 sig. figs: 0.10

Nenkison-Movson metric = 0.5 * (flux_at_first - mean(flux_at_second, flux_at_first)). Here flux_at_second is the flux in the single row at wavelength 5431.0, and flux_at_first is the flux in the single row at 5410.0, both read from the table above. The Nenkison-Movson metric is -0.026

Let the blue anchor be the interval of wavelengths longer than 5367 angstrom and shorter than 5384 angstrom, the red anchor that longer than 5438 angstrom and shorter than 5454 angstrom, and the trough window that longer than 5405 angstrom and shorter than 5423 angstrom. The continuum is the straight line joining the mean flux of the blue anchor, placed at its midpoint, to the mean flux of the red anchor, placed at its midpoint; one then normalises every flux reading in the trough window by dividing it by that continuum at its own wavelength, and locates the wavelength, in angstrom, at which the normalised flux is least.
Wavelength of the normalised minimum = 5413.0 angstrom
